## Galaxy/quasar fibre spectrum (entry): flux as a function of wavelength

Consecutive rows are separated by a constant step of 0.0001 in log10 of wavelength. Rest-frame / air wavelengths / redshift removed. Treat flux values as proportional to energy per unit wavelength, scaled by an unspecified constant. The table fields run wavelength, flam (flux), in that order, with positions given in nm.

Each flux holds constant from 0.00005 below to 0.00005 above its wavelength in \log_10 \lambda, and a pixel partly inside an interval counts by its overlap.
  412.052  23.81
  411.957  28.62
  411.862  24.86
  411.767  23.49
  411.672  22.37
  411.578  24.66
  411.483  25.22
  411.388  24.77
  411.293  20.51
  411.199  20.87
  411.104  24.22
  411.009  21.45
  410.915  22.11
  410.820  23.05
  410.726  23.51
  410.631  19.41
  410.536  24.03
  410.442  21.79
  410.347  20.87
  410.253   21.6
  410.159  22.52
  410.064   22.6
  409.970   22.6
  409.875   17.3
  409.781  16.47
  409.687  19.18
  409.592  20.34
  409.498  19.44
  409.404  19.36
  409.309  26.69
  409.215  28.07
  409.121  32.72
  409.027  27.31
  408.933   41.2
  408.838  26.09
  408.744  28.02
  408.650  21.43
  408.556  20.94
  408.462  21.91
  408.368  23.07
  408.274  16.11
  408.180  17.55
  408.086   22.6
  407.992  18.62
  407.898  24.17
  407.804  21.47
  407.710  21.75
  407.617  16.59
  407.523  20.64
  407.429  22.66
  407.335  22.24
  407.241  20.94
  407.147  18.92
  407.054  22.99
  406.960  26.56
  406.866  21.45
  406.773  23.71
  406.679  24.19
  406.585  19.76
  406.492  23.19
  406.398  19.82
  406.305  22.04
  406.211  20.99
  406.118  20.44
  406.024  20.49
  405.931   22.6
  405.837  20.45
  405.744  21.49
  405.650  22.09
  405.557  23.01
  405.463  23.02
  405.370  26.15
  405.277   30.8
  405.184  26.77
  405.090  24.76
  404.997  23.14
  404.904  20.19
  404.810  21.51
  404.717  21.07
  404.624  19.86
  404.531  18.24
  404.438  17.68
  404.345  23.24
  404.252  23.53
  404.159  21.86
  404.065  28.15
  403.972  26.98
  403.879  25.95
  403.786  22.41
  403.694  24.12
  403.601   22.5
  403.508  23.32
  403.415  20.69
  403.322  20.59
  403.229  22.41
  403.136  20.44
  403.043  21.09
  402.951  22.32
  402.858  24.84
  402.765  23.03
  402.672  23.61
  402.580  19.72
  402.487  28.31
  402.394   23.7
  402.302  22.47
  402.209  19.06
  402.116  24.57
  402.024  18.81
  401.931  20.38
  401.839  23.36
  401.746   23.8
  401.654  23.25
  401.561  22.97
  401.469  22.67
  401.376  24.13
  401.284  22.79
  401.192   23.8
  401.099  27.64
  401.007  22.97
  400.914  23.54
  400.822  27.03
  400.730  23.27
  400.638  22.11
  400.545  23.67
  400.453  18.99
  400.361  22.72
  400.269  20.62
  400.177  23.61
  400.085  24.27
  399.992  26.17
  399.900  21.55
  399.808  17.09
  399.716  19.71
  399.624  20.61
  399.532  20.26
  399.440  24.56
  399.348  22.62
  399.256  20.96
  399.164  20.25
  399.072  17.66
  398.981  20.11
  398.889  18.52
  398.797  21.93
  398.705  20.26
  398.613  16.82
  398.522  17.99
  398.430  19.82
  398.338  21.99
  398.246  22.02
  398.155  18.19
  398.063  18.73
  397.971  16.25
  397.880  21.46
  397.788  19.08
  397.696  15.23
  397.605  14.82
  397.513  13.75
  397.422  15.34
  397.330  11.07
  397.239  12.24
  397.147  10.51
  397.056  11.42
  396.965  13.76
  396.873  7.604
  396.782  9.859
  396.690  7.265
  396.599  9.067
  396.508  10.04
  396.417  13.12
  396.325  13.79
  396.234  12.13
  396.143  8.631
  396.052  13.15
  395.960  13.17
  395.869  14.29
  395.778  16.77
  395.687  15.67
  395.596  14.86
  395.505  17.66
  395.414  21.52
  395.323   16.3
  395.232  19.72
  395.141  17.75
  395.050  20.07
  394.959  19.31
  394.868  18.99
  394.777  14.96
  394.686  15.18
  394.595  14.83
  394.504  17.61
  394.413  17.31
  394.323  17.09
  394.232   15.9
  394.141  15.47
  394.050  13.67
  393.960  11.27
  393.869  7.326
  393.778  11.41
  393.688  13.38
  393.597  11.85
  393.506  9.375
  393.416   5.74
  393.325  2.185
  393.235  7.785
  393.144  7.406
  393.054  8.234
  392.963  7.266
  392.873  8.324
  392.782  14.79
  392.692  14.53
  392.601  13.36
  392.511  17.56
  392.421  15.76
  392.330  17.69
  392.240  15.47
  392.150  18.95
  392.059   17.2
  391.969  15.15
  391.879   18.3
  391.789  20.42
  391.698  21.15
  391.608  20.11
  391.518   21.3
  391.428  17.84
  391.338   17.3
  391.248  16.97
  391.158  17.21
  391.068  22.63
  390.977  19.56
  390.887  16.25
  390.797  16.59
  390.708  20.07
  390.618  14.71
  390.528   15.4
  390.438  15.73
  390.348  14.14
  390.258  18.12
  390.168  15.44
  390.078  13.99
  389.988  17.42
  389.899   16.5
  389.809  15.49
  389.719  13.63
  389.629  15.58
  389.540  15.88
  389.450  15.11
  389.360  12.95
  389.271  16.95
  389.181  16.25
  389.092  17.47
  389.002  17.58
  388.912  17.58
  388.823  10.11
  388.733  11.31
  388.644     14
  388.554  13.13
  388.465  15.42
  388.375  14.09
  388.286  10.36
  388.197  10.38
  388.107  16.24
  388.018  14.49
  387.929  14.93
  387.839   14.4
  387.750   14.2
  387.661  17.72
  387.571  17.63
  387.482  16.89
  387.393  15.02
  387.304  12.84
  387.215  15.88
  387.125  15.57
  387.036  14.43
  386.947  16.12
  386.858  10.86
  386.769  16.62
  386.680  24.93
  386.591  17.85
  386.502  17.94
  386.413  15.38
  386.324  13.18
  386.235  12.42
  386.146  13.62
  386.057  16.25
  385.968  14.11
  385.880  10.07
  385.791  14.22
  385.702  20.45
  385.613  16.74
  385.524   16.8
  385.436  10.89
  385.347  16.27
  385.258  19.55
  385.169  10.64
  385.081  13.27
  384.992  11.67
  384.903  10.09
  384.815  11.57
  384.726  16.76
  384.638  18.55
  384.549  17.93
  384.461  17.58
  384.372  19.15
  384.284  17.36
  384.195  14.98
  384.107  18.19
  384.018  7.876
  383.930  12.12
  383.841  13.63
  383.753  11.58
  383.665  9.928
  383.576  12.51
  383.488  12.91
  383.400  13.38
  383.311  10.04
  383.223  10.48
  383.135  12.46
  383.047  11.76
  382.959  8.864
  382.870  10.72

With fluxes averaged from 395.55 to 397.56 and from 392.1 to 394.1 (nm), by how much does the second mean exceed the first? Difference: -1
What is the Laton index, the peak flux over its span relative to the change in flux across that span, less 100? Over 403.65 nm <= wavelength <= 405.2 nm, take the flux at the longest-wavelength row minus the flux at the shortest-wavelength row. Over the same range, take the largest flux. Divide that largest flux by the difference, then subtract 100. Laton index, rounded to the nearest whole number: -89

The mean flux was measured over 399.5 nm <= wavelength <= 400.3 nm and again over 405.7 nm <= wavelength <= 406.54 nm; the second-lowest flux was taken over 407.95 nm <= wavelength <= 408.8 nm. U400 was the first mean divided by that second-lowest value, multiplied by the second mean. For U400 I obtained 26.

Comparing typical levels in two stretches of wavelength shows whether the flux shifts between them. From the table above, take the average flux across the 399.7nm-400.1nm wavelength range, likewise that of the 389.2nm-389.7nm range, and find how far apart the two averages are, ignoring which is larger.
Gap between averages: 6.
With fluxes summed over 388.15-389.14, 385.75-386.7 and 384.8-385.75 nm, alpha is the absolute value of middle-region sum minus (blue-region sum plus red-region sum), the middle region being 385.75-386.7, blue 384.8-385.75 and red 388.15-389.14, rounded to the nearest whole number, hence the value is 139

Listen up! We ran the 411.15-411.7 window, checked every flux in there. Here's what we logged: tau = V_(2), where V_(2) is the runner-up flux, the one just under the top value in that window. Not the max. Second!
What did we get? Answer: 24.77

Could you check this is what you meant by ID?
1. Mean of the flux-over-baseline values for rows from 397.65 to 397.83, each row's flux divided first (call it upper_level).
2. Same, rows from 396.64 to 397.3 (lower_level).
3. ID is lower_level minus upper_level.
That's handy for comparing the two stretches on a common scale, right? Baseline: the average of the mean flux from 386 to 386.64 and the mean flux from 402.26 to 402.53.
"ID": -0.34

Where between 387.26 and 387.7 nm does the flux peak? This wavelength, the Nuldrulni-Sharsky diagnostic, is 387.661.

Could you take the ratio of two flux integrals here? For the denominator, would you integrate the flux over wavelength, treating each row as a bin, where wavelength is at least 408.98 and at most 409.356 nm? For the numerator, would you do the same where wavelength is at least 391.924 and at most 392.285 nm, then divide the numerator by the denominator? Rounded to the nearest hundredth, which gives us 0.56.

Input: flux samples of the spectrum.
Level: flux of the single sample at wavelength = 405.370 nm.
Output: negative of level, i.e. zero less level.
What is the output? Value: -26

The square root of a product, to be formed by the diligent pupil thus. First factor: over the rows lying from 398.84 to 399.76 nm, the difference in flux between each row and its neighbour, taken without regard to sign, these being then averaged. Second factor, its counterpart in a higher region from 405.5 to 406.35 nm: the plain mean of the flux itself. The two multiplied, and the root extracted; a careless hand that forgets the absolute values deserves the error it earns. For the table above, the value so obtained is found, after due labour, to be 6.28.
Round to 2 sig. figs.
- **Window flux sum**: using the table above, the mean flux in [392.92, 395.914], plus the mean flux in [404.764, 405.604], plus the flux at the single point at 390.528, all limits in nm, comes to 54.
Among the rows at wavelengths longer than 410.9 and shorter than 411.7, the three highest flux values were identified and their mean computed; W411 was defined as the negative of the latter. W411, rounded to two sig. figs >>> -25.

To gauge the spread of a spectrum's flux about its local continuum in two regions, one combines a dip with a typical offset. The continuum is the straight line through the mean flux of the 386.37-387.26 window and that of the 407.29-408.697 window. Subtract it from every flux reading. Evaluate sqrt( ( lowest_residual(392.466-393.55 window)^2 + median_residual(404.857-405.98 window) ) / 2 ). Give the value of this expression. 11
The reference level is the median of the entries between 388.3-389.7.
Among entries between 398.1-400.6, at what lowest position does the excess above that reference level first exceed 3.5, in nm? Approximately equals 398.246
